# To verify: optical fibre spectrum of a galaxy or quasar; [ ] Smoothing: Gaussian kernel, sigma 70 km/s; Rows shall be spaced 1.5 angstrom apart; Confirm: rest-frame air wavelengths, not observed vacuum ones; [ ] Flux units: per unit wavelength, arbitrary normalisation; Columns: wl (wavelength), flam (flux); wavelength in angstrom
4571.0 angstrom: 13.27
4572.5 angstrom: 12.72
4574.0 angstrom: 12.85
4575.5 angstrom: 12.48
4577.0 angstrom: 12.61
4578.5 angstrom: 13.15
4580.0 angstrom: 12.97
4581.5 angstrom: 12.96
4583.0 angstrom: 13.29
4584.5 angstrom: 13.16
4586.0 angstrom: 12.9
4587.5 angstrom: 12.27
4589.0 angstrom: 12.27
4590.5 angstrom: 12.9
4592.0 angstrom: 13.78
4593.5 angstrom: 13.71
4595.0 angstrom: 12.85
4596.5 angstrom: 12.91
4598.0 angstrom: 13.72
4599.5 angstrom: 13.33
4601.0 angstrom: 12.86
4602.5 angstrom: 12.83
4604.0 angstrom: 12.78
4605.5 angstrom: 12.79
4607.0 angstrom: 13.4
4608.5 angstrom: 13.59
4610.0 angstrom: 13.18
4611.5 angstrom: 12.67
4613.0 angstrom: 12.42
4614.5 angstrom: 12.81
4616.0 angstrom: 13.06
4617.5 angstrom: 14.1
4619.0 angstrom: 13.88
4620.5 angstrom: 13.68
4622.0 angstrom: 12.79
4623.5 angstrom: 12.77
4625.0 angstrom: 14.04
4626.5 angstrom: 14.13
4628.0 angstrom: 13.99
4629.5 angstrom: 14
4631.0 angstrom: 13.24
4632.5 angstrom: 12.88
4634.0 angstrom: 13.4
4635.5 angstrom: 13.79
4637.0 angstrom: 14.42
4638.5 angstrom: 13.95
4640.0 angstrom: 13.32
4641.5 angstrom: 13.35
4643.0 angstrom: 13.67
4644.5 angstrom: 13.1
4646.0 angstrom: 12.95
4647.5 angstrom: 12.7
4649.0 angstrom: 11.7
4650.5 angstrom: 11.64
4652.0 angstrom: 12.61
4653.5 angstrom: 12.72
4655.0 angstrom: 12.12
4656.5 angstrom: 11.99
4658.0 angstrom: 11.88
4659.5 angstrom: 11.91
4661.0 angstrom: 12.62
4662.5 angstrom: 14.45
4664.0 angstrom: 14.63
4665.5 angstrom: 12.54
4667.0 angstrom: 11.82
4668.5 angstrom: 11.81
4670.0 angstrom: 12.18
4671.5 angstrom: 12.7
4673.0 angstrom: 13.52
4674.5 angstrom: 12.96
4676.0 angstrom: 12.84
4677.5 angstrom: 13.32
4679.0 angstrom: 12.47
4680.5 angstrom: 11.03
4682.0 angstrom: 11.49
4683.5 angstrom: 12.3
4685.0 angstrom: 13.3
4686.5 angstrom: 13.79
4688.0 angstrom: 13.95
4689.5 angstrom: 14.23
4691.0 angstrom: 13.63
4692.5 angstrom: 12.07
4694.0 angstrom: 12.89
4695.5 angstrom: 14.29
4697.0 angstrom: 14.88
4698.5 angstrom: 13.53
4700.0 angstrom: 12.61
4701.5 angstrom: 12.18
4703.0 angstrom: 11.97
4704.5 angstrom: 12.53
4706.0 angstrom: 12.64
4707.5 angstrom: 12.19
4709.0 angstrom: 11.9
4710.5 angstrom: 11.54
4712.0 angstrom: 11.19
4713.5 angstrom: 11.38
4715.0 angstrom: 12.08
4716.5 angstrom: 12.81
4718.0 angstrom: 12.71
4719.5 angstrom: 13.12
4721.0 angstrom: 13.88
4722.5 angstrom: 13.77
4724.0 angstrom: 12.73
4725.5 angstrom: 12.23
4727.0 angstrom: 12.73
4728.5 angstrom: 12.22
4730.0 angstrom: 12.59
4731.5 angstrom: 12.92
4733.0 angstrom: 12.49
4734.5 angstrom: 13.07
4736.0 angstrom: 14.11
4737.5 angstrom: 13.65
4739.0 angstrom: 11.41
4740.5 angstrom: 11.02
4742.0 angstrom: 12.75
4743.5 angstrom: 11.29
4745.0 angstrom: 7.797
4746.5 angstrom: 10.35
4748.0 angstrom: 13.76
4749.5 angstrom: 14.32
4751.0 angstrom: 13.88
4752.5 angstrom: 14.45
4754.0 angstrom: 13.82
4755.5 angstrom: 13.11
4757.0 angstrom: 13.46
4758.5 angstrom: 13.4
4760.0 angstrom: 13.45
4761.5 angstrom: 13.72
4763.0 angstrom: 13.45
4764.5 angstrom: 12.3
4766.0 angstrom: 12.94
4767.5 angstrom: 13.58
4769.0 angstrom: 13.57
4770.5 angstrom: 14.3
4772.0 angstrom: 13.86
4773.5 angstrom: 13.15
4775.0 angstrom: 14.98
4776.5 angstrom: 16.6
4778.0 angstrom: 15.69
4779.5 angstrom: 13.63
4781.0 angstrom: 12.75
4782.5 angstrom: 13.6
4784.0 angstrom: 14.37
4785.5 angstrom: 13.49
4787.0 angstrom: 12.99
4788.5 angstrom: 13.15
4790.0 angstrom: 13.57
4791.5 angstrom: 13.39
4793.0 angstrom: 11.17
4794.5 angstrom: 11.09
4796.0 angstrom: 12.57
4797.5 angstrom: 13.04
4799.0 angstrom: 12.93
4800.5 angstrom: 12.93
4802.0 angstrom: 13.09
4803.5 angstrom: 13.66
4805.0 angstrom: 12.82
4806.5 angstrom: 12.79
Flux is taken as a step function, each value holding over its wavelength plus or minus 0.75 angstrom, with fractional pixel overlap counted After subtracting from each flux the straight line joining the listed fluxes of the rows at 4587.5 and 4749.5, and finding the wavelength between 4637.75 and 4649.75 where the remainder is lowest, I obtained 4649.0 angstrom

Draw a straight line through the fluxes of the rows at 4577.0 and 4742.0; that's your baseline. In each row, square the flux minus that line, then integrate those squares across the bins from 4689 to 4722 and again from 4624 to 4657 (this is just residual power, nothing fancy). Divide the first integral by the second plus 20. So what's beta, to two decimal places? 0.63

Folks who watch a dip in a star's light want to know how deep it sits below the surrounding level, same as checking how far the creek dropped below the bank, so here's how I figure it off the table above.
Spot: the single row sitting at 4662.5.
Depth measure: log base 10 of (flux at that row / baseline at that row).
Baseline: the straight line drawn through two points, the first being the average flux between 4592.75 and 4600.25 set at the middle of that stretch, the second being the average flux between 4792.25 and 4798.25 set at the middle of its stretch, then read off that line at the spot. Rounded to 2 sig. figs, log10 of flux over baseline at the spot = 0.051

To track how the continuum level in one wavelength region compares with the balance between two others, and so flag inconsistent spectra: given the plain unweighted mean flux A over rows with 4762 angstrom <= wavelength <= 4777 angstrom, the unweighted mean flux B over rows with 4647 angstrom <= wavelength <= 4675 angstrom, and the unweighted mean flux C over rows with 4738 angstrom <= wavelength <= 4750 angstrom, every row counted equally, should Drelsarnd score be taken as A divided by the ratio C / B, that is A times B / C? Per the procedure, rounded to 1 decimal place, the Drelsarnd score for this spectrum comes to 15.0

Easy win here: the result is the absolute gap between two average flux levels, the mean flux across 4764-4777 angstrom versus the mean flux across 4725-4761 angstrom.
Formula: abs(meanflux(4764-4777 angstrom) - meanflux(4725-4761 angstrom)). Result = 1.2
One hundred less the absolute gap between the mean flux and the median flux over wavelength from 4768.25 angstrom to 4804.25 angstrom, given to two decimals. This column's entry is 99.96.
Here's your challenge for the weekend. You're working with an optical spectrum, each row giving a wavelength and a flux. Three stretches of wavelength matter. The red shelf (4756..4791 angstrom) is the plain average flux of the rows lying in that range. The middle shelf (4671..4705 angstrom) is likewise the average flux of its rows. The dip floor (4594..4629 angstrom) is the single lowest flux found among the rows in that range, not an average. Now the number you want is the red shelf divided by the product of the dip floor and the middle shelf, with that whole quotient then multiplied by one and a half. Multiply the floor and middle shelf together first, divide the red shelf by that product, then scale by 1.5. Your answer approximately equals 0.128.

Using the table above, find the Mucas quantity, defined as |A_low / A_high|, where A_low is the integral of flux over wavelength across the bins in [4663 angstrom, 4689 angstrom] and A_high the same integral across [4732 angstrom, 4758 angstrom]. 1.01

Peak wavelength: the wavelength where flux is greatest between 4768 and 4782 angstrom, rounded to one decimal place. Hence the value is 4776.5 angstrom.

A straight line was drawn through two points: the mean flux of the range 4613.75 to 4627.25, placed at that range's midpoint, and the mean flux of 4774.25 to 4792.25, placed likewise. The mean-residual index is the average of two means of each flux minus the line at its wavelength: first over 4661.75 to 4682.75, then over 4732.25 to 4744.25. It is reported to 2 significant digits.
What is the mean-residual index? -1.2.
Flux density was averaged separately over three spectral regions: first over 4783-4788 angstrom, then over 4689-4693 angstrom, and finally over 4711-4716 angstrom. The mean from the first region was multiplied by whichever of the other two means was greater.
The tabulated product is 181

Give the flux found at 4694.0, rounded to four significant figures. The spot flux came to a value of 12.89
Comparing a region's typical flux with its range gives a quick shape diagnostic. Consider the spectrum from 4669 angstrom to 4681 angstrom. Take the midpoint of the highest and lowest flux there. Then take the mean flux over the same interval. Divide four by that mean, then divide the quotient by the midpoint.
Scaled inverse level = 0.0258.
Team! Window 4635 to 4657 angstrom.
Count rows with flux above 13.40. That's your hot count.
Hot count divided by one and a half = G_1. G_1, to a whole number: 3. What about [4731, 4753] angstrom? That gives 4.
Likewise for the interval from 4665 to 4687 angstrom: 1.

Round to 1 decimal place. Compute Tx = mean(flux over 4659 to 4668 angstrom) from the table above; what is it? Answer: 13.0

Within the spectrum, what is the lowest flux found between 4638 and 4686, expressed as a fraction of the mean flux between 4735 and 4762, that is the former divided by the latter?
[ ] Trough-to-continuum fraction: 0.86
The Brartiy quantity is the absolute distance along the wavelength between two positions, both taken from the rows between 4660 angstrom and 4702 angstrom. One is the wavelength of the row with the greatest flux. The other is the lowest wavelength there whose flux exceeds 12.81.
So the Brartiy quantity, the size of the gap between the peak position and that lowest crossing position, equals 34.5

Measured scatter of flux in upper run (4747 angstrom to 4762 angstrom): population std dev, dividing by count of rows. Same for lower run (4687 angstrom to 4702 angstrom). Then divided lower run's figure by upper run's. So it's 2.3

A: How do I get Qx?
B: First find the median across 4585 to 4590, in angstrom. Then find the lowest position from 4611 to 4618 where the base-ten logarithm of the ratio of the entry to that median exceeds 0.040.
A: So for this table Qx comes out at 4617.5 angstrom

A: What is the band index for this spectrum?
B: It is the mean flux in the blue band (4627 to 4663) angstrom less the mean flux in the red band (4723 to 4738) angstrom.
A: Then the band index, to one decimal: 0.1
